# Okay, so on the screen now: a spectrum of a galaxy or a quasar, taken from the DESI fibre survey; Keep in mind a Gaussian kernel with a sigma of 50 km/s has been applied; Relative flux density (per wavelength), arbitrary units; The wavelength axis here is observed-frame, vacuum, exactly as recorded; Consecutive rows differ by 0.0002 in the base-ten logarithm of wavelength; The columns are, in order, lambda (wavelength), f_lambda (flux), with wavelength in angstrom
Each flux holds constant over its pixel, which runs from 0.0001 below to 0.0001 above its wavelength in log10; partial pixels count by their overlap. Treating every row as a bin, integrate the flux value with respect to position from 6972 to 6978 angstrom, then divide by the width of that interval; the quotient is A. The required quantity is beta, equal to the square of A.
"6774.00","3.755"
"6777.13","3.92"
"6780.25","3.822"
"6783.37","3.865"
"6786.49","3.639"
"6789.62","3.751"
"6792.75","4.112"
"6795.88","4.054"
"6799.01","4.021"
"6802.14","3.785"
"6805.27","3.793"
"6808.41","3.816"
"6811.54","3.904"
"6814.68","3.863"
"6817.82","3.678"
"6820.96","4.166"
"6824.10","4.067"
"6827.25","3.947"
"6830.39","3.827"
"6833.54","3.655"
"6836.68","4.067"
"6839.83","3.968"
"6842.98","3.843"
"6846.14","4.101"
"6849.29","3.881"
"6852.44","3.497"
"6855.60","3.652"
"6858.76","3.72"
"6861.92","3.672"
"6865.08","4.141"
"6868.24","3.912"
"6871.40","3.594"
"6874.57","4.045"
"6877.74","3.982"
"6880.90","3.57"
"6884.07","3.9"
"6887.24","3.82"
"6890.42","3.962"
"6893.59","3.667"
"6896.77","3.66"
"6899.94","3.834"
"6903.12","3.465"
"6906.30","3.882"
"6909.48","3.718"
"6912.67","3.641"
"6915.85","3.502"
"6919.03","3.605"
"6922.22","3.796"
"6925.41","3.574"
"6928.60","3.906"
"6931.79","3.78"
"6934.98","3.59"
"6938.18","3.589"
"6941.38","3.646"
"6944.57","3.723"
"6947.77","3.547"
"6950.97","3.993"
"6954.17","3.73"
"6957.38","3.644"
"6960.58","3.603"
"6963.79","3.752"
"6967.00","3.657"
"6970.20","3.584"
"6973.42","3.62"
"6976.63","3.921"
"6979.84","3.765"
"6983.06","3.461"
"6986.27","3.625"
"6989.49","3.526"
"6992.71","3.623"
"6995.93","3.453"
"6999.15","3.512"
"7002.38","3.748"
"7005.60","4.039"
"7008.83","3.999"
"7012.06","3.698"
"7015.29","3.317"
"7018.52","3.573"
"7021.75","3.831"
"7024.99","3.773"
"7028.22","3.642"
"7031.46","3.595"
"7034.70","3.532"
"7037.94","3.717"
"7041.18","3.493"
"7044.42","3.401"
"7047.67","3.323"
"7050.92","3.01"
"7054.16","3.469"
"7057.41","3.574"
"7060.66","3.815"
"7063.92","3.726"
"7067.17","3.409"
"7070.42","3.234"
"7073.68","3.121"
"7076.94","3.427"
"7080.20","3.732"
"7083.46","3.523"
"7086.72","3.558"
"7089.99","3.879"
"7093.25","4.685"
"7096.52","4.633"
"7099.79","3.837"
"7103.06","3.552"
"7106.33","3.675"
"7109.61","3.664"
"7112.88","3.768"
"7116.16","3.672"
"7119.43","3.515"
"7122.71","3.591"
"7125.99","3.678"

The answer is 14.2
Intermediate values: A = 3.77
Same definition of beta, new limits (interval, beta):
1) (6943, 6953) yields 14.1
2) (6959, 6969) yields 13.5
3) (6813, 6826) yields 15.5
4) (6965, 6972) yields 13.2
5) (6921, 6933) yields 14.2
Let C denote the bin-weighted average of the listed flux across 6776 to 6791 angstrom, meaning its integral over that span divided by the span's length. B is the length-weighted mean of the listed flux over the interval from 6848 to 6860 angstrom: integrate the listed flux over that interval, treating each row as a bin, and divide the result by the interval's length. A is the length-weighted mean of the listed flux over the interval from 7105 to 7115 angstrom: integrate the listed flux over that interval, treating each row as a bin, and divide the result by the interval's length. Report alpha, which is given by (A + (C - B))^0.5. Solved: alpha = 1.95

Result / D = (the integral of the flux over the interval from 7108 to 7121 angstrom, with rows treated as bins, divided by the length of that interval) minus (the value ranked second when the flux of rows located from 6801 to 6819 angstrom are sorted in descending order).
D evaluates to -0.21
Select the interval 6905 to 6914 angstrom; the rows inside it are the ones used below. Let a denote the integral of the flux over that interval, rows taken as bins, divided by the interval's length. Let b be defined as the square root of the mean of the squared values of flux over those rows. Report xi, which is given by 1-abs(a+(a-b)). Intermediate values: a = 3.74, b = 3.75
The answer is -2.74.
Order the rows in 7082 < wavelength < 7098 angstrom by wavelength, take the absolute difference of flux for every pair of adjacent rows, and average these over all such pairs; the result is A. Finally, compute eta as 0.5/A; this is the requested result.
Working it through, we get 1.6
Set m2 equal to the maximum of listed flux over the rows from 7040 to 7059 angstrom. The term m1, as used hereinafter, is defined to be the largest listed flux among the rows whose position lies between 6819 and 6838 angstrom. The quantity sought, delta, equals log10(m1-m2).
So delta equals -0.2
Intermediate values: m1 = 4.166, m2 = 3.574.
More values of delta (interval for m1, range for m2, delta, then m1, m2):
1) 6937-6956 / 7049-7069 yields -0.7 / 3.993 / 3.815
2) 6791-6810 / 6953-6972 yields -0.4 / 4.112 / 3.752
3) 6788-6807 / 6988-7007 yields -1.1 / 4.112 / 4.039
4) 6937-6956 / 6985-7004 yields -0.6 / 3.993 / 3.748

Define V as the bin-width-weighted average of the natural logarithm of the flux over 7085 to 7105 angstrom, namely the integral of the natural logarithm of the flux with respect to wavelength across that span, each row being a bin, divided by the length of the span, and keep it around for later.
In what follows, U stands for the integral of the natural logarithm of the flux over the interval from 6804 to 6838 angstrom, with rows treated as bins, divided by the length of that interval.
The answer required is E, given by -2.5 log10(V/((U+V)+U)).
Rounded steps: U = 1.36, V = 1.38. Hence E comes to 1.18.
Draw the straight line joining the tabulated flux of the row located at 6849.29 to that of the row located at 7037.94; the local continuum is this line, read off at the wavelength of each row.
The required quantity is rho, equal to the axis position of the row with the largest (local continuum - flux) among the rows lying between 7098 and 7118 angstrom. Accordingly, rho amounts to 7103.06 angstrom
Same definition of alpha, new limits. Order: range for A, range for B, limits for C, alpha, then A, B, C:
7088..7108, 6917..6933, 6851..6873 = 2.01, 4.03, 3.73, 3.74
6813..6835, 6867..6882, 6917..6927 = 1.93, 3.89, 3.83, 3.65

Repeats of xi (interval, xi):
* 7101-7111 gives -2.64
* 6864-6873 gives -2.85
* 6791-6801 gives -3.03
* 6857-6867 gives -2.84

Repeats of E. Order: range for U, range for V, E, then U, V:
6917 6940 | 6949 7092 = 1.21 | 1.30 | 1.28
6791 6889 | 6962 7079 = 1.24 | 1.35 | 1.27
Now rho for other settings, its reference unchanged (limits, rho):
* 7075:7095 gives 7076.94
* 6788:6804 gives 6789.62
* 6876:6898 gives 6880.90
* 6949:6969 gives 6960.58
